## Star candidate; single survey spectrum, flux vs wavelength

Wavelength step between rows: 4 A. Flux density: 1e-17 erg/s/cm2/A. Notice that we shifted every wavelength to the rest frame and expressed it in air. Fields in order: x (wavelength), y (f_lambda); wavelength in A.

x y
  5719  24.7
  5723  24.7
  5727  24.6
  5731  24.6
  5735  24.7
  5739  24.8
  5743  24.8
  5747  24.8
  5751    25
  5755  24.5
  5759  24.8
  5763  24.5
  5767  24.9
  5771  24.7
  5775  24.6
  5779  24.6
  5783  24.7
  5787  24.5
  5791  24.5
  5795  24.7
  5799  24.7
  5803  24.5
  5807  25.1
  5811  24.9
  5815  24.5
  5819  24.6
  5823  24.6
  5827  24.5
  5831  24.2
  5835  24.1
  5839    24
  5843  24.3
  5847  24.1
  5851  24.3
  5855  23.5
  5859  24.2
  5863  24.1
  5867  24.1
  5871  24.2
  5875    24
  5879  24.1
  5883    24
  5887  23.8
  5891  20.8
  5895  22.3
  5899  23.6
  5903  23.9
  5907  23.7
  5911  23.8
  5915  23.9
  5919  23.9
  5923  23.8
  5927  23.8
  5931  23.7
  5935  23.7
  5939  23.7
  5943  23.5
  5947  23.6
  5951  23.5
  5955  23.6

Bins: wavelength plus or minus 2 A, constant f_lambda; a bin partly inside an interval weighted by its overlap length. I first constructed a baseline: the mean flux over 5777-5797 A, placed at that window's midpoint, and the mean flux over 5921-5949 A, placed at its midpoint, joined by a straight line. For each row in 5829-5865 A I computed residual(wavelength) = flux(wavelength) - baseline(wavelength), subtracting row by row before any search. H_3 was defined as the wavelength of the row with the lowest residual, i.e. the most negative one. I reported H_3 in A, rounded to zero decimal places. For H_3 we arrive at 5855 A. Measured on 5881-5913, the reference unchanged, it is 5891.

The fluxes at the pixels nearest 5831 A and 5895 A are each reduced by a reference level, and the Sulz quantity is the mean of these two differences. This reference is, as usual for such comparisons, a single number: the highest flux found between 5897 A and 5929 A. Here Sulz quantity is -0.65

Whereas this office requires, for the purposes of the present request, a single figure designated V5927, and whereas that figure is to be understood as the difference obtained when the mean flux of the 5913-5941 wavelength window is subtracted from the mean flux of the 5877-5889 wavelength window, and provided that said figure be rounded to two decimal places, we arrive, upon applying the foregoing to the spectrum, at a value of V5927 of 0.18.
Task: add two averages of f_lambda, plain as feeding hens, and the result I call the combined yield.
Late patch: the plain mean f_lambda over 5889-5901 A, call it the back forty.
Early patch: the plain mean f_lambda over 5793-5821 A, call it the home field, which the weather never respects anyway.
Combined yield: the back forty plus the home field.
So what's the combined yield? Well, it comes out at 46.9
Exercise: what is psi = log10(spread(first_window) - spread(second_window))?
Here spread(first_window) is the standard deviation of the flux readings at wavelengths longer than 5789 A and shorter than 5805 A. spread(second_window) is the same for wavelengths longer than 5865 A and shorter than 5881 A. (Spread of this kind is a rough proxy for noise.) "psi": -1.5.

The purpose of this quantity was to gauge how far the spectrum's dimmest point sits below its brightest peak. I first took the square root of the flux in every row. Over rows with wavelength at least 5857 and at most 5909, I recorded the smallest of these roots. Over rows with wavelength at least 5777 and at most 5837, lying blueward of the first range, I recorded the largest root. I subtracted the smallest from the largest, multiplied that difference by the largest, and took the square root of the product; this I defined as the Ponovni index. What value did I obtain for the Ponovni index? 1.50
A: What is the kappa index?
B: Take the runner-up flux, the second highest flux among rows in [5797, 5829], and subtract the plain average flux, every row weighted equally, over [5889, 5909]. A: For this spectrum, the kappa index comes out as 2.0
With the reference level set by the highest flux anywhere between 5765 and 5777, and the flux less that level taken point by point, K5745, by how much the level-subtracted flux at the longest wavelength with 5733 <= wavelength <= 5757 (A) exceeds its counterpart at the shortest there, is -0.20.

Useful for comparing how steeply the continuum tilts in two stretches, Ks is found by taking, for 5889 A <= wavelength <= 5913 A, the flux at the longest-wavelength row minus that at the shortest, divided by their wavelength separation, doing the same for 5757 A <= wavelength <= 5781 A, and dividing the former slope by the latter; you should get -15.0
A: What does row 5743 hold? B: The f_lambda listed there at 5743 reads 24.8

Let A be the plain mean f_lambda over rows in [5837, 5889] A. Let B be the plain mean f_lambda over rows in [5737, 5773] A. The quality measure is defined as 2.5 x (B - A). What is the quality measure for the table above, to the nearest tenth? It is 1.8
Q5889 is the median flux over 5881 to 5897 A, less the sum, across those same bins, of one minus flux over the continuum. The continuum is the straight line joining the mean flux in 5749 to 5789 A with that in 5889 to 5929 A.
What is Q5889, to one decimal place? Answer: 22.9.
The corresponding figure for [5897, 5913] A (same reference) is 23.8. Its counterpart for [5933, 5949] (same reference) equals 23.8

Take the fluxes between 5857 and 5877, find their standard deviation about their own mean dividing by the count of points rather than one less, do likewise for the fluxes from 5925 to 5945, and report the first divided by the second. 0.76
